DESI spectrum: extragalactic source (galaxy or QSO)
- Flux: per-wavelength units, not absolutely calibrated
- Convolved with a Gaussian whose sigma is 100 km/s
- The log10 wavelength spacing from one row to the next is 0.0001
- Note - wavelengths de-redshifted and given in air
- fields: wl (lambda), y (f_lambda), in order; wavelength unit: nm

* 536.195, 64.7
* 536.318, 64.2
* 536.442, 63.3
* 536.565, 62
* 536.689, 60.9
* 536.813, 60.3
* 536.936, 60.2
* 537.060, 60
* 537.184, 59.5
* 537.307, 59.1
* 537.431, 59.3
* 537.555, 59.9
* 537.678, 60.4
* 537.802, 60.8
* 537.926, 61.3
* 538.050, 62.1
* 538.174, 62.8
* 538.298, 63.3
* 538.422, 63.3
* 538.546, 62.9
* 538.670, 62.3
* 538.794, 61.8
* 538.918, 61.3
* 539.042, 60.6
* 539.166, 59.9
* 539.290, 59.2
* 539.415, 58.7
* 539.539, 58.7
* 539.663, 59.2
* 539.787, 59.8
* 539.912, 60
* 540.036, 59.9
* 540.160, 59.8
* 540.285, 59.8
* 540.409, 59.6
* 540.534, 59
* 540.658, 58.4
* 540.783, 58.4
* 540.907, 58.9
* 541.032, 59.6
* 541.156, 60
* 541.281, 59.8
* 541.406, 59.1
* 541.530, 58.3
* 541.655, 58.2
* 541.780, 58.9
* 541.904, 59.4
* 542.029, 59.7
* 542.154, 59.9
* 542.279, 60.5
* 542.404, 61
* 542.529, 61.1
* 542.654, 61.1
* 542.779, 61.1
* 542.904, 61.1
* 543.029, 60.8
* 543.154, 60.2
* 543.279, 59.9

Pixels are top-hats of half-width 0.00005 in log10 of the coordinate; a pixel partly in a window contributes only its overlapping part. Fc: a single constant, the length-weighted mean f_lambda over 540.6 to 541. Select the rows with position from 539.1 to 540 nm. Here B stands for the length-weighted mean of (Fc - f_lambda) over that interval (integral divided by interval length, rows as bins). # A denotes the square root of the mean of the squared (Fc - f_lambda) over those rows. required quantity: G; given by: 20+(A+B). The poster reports 20.1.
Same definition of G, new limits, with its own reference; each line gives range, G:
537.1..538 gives 20.2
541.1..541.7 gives 20.4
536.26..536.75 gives 20.2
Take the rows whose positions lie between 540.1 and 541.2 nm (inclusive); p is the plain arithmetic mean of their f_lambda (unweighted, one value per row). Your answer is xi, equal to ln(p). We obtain 4.08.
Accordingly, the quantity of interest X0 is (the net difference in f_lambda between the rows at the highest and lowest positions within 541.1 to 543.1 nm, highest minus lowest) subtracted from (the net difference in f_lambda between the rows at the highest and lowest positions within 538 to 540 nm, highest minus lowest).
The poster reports -2.9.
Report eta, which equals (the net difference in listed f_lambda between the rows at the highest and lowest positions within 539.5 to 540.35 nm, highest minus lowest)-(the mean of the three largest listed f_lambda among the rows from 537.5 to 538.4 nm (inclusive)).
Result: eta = -61.6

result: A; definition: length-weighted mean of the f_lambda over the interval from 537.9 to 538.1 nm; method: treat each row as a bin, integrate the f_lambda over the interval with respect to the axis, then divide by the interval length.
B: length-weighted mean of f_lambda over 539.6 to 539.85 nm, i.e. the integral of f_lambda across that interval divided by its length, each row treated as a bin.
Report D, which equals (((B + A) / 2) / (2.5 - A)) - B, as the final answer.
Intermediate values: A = 61.7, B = 59.5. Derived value -60.5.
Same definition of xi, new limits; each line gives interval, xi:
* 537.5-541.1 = 4.10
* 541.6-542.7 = 4.09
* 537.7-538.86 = 4.13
